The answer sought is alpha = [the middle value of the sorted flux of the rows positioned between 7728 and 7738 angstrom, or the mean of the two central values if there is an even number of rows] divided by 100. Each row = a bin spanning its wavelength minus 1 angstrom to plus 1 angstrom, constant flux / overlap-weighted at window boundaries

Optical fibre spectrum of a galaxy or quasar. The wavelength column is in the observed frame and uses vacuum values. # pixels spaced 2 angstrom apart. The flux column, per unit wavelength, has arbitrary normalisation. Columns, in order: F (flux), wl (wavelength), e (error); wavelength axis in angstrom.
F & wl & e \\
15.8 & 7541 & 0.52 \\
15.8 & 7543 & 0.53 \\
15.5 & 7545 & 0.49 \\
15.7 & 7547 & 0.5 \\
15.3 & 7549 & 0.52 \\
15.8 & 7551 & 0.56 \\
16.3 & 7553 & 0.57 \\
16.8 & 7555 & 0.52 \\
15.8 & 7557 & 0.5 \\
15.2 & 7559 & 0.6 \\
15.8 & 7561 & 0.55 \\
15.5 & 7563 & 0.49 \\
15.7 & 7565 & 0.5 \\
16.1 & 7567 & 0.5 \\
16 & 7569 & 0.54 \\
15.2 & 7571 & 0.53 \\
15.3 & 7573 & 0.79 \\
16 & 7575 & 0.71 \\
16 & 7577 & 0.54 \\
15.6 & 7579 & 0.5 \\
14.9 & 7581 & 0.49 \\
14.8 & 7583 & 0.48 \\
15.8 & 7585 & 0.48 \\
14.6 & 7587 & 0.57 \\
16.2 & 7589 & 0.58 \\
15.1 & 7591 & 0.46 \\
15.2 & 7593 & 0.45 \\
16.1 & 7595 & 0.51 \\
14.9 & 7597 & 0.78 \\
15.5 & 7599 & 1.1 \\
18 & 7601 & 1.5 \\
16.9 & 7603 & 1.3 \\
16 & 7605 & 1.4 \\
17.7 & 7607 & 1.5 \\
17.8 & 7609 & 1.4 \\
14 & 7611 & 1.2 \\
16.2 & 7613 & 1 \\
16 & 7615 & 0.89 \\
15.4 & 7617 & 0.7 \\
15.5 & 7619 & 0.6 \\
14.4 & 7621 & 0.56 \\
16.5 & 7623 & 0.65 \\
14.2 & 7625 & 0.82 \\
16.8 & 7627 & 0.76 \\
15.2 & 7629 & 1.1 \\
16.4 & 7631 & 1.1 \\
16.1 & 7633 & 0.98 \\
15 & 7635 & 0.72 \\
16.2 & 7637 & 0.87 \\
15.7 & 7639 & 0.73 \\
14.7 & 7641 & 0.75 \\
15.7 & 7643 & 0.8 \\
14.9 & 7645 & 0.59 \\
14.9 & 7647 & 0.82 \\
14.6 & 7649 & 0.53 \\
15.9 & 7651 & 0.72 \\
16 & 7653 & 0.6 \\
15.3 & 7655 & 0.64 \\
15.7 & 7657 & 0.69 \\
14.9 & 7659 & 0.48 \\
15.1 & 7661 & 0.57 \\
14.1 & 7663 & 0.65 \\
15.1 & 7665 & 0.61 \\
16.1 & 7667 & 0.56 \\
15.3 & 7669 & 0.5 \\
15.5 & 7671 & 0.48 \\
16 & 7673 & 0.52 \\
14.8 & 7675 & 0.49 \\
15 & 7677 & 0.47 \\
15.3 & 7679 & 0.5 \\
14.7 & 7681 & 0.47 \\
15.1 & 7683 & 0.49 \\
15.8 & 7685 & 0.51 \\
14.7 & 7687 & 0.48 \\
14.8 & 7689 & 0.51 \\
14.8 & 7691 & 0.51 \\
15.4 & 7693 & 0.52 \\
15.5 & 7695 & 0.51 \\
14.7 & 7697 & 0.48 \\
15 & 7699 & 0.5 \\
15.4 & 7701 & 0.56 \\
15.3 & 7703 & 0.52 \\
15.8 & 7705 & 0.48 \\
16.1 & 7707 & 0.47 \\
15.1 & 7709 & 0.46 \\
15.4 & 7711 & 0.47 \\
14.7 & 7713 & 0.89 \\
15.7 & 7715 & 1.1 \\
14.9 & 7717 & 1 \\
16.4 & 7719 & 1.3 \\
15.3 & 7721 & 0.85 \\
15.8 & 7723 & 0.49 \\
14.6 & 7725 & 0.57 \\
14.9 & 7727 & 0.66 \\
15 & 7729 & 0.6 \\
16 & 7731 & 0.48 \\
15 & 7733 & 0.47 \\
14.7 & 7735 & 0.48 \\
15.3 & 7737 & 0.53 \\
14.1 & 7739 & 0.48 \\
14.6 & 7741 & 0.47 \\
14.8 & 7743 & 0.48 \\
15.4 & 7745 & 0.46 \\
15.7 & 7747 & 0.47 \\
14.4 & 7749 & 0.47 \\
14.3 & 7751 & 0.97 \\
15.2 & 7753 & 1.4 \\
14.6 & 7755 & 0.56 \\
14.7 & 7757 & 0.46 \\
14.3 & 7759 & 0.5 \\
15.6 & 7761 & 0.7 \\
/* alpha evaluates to 0.1500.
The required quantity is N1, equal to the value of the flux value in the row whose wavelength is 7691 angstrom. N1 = 14.8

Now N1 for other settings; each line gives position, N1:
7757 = 14.7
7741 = 14.6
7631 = 16.4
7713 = 14.7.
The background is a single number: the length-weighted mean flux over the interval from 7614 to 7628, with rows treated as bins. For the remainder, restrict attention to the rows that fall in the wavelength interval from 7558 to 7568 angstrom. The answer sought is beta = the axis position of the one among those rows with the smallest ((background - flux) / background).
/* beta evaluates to 7567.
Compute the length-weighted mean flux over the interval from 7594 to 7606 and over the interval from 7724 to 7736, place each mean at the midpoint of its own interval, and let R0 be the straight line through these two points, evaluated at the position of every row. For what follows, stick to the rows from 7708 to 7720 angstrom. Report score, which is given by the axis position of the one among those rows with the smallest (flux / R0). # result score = 7713 angstrom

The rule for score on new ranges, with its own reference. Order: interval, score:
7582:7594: 7587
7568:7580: 7571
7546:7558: 7549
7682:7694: 7687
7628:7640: 7635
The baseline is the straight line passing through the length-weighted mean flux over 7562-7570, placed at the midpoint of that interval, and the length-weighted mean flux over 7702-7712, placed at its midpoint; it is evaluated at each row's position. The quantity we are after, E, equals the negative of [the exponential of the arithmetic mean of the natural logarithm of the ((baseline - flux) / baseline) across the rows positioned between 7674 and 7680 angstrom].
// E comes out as -0.034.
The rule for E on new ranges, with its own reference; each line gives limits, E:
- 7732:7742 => -0.039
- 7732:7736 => -0.040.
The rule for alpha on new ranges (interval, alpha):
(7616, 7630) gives 0.1540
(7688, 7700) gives 0.1490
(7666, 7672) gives 0.1550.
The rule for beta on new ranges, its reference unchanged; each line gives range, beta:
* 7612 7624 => 7623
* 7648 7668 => 7667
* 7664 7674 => 7667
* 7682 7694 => 7685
